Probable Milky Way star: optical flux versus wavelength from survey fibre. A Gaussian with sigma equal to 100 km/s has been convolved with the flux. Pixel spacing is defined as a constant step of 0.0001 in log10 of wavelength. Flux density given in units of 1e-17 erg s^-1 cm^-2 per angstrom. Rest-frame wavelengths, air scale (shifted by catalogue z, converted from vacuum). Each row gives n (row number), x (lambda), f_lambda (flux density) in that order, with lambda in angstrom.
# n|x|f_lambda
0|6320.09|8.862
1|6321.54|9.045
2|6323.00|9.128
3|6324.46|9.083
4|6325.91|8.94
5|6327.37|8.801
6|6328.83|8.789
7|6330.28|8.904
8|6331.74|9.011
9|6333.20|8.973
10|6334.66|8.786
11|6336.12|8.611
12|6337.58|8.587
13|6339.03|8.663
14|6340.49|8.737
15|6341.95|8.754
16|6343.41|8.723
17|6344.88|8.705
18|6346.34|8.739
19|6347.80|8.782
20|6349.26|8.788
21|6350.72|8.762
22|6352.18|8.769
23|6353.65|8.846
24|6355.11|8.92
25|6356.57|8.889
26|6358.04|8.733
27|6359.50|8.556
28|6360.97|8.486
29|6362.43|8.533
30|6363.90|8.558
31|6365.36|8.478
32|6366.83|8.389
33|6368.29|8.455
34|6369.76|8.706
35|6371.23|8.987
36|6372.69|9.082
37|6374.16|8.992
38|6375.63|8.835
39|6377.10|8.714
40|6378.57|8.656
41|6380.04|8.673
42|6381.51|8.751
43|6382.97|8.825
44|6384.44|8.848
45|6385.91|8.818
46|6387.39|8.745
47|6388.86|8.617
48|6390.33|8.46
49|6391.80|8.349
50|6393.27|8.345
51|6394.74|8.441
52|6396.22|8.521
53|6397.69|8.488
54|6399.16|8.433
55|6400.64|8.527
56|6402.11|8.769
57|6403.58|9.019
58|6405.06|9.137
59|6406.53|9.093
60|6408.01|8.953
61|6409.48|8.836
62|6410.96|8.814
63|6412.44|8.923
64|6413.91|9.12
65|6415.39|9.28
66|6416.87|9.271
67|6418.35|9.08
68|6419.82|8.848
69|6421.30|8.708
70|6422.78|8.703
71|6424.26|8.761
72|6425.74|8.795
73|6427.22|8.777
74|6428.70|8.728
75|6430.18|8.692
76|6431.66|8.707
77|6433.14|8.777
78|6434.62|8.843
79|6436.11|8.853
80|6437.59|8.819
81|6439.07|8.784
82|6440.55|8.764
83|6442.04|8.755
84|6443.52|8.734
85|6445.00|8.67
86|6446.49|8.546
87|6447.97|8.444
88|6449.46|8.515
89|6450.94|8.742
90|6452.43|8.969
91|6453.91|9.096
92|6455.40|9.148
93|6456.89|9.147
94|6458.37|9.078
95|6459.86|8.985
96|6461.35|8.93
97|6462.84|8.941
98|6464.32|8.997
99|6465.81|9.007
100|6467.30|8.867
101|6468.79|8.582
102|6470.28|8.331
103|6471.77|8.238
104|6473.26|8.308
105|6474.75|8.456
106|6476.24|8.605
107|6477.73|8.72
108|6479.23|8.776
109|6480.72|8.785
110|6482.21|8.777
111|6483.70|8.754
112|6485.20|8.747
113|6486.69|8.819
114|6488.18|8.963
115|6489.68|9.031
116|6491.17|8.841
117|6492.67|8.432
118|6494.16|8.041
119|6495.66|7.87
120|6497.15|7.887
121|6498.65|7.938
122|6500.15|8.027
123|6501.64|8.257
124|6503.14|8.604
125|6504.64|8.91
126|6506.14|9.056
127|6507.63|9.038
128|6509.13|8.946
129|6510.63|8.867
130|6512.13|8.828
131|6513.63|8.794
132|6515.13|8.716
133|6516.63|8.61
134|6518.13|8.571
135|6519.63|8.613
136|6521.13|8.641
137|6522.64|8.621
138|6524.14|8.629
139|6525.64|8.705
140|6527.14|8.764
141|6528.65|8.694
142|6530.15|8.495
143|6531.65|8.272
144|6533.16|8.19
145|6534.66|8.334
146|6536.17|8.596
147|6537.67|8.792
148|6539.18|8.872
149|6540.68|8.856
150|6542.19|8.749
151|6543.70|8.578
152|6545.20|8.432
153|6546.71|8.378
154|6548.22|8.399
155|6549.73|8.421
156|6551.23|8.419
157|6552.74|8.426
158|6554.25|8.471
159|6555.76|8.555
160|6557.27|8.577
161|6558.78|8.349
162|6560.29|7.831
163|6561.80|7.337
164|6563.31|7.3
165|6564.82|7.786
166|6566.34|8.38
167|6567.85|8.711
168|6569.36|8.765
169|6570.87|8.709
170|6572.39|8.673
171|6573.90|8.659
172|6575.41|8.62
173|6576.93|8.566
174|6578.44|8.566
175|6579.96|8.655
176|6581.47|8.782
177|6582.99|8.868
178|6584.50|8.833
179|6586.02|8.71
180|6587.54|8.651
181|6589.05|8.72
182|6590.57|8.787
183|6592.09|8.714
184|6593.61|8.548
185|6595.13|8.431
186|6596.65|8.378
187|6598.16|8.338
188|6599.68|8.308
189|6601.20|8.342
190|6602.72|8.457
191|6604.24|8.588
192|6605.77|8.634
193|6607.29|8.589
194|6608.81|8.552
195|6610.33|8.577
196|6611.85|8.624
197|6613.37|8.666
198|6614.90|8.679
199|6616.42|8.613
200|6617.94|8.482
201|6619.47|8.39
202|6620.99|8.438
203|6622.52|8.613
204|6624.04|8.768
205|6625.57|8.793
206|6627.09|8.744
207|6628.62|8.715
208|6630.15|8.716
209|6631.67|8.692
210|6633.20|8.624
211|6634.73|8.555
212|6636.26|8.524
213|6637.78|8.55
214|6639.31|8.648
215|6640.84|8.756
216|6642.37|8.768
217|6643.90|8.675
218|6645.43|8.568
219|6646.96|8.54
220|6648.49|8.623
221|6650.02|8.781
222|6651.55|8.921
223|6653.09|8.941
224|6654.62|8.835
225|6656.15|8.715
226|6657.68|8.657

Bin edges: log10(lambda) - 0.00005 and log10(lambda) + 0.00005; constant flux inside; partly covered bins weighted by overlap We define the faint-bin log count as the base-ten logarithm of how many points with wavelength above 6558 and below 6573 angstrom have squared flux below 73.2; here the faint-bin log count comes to 0.8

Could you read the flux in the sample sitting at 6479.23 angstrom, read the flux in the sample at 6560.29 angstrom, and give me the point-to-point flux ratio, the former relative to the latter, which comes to 1.12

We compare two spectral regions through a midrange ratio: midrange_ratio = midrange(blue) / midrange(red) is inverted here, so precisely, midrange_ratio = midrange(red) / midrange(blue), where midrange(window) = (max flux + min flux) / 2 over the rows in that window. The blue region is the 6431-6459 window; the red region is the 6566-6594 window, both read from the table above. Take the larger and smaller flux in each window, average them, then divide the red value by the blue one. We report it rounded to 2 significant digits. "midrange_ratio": 0.98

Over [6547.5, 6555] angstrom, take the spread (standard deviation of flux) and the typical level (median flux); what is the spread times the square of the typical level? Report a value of 2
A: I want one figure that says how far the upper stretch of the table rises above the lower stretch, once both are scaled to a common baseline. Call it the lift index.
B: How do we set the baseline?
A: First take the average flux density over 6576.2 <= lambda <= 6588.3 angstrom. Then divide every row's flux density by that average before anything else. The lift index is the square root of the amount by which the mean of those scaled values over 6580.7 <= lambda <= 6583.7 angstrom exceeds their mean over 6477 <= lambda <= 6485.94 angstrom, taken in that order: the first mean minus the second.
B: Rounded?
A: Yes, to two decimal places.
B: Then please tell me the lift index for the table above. 0.09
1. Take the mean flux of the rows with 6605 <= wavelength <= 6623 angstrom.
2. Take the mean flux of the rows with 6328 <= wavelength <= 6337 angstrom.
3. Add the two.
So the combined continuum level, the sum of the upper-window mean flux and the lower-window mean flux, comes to 17.4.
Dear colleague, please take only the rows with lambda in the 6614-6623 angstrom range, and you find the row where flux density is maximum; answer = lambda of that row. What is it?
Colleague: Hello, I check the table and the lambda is 6614.90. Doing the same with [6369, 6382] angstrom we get 6372.69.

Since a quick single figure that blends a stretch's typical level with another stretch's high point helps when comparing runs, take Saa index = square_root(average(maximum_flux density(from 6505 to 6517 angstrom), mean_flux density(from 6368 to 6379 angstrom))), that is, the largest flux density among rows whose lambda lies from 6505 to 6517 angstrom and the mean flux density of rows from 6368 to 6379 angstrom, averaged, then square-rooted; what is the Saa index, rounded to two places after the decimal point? 2.99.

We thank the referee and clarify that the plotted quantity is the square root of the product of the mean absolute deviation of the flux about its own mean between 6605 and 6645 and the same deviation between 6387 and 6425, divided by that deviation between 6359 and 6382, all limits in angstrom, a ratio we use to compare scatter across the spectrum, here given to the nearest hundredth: 0.84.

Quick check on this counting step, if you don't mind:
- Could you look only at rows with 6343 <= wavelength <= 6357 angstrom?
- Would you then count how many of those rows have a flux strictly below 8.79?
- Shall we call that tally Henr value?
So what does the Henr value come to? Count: 7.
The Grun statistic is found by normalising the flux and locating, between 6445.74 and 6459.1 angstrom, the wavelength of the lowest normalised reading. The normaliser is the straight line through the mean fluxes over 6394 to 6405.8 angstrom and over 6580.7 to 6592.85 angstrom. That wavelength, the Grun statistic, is 6447.97 angstrom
